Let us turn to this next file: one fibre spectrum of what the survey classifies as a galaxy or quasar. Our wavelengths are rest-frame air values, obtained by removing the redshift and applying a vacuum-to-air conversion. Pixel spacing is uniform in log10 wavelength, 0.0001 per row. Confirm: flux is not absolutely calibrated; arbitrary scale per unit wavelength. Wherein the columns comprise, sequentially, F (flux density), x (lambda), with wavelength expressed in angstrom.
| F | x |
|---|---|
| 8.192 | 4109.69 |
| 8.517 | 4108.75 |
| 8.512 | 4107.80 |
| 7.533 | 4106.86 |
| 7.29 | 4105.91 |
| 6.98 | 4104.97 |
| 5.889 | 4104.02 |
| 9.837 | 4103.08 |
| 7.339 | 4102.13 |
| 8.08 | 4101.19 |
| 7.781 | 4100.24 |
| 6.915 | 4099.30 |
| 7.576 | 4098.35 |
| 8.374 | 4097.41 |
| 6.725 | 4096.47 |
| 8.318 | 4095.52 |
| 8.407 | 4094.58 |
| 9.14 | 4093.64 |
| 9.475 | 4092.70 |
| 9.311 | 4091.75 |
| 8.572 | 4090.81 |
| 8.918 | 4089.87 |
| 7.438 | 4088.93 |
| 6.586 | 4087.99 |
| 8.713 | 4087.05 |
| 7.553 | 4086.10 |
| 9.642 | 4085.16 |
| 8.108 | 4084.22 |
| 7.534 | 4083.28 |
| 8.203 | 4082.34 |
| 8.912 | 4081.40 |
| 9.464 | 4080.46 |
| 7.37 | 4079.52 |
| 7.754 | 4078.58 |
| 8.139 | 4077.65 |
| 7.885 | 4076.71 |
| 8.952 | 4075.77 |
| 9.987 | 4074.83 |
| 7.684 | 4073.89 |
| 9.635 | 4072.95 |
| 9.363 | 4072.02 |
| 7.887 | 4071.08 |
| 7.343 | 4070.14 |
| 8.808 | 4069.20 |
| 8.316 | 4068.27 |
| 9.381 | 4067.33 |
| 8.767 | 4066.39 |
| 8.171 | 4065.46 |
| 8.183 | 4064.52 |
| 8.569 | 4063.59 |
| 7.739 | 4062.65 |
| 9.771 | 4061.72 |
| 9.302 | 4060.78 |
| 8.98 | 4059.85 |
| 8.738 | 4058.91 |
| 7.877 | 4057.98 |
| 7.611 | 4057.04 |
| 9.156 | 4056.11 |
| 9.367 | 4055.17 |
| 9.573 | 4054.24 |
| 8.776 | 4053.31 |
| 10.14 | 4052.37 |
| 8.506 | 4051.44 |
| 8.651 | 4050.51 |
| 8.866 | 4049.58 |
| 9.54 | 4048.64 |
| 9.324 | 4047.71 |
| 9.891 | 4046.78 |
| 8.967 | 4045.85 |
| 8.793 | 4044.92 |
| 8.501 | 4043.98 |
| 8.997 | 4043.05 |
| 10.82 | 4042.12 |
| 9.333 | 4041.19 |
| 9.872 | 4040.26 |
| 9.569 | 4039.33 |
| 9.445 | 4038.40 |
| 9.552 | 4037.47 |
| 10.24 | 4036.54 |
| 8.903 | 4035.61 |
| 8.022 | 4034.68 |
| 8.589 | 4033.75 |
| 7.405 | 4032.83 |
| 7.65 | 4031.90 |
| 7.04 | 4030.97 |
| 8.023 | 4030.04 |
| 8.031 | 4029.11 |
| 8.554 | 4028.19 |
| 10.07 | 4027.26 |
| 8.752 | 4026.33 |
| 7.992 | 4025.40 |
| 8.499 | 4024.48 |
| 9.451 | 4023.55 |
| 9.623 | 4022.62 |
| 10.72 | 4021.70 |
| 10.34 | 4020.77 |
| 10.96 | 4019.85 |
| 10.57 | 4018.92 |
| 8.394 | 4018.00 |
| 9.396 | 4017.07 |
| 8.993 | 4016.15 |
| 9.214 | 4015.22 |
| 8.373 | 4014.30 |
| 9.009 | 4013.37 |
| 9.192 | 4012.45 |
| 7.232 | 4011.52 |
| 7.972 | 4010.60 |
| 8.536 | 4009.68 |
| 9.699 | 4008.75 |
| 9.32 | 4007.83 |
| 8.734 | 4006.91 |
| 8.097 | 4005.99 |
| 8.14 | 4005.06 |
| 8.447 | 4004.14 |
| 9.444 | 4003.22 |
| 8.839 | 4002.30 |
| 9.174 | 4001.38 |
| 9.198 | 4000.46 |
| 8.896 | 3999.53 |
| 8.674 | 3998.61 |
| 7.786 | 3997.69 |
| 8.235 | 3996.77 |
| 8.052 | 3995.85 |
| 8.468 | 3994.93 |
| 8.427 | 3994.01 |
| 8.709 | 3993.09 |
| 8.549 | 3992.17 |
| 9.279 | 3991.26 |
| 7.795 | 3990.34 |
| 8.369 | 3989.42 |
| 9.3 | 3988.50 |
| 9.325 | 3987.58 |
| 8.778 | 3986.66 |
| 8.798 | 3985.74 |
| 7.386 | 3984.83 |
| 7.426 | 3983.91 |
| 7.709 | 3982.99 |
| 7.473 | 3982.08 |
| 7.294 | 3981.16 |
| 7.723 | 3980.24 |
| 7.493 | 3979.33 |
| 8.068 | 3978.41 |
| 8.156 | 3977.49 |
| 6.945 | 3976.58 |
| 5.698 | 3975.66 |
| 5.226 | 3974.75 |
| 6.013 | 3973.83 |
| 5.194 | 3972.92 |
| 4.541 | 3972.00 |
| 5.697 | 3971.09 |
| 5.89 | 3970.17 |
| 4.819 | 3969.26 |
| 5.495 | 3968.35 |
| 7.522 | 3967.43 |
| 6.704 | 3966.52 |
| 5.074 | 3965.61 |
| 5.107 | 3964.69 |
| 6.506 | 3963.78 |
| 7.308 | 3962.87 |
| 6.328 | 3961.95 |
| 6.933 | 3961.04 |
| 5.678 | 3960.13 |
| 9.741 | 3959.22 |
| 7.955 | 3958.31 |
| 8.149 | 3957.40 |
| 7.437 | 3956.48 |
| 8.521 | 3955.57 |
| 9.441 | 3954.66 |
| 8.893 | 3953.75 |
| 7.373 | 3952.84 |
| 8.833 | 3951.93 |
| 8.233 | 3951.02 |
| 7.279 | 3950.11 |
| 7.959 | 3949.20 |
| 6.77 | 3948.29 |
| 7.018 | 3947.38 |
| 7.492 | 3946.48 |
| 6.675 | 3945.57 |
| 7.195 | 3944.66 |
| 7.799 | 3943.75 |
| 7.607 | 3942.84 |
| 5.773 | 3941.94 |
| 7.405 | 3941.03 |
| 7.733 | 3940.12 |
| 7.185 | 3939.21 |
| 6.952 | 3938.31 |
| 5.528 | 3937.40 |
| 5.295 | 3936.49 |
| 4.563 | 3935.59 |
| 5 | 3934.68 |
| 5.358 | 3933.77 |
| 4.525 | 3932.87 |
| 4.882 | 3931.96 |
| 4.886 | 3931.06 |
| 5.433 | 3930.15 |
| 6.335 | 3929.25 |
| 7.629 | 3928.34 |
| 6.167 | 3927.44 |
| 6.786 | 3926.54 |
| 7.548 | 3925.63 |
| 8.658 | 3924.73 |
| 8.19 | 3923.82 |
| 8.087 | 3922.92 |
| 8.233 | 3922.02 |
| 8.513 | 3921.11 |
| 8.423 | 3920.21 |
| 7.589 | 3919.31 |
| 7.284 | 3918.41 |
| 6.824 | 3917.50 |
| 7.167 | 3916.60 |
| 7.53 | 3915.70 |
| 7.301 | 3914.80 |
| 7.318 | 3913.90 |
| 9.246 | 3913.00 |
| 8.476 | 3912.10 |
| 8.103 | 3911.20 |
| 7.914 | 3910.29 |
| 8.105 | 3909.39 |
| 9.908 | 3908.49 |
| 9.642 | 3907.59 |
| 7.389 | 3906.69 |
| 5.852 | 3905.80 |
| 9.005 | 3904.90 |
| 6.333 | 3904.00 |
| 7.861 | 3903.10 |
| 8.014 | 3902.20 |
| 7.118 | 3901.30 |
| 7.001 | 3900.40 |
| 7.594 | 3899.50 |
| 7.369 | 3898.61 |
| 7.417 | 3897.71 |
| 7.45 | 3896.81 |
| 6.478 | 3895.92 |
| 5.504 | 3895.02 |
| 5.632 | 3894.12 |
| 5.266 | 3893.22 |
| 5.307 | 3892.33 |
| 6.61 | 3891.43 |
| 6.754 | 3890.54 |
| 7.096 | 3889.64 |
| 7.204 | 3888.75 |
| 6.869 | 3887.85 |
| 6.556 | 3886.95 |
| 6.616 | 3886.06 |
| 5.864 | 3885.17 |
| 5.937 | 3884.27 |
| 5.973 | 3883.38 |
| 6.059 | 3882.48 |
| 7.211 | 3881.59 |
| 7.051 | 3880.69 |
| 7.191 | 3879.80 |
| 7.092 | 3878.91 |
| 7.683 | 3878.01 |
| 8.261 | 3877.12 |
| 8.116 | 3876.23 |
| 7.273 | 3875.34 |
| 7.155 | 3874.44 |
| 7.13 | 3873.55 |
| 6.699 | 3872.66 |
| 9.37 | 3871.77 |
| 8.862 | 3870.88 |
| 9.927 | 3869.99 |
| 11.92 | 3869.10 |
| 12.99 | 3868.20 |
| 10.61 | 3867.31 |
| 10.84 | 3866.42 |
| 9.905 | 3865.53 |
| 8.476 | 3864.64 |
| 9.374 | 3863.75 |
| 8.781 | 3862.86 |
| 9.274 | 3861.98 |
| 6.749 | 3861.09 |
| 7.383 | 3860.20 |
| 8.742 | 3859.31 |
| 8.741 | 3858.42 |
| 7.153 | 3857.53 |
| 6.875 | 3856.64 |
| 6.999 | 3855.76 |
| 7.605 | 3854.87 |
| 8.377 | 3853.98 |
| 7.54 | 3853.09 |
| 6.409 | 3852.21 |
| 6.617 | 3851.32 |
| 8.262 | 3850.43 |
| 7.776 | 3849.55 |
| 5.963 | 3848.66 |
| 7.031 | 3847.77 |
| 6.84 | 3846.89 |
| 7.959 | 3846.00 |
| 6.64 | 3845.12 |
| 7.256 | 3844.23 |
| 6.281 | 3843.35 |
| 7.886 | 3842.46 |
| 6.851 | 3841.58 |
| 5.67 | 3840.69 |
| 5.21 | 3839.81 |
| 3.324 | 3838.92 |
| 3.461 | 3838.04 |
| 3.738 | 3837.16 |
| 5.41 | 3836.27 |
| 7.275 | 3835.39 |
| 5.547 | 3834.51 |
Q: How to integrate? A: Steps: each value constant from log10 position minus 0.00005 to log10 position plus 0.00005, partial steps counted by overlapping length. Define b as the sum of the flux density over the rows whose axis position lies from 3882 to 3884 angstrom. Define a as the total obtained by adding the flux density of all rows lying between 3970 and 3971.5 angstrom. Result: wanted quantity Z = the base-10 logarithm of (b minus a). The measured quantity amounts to -0.35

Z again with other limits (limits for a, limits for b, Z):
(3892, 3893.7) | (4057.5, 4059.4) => 0.78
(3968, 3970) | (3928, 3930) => 0.56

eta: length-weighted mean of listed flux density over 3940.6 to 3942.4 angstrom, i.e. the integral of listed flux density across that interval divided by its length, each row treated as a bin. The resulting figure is 6.6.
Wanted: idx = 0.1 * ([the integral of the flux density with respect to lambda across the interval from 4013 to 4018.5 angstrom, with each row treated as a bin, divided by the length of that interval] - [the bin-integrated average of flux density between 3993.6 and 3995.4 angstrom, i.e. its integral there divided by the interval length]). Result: 0.05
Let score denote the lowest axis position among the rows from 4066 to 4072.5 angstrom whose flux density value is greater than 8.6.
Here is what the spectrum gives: 4066.39 angstrom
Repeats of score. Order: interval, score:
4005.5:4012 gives 4006.91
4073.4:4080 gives 4074.83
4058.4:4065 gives 4058.91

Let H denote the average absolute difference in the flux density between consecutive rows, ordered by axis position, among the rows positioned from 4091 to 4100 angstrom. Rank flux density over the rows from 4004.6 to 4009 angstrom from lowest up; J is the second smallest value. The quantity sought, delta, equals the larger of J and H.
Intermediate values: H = 0.8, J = 8.14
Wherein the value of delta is 8.1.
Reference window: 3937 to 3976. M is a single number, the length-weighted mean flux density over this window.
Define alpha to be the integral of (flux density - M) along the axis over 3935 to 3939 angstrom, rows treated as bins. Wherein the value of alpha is -5.0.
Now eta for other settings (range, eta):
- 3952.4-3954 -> 8.0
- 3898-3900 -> 7.5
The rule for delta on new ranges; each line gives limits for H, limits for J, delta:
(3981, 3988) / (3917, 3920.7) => 7.3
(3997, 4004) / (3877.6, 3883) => 7.1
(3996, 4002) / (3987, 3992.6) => 8.4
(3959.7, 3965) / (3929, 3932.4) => 4.9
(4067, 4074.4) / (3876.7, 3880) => 7.2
